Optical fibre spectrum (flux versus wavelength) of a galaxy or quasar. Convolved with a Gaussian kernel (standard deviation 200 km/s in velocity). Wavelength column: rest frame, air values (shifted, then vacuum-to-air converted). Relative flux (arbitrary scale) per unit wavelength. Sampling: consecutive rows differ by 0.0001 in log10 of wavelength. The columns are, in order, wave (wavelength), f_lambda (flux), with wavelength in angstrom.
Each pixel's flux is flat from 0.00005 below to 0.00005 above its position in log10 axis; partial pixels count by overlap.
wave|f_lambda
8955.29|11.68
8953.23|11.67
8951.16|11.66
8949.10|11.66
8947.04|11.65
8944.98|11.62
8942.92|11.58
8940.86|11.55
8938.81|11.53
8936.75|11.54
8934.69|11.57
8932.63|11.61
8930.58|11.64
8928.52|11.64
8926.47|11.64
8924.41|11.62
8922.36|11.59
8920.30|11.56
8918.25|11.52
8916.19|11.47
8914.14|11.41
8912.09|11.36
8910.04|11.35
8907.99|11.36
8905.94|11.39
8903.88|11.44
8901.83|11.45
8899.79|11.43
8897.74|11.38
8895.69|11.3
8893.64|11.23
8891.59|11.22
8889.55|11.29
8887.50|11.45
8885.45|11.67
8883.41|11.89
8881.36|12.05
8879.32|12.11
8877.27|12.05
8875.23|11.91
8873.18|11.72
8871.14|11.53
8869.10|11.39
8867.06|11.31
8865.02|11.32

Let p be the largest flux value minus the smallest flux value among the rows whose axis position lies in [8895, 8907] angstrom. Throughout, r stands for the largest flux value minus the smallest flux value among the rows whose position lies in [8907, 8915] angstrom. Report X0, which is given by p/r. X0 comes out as 2.5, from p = 0.15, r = 0.06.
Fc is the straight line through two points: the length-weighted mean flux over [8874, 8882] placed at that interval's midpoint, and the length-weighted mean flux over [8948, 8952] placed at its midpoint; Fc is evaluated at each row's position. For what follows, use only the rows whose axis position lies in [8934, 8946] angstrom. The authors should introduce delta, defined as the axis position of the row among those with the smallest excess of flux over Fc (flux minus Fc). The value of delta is 8936.75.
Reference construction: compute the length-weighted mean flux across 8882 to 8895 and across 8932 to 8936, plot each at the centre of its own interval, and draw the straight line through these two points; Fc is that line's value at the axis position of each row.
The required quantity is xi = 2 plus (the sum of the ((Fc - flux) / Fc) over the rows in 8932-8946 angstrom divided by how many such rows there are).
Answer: 2.00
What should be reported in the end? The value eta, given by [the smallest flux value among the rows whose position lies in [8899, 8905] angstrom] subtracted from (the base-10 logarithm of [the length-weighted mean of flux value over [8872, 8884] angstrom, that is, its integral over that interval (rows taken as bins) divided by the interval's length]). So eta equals -10.4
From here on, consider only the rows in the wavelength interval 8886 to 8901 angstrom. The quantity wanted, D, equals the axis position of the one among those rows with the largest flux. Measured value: 8887.50 angstrom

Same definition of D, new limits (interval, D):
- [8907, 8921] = 8920.30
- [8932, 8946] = 8944.98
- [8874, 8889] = 8879.32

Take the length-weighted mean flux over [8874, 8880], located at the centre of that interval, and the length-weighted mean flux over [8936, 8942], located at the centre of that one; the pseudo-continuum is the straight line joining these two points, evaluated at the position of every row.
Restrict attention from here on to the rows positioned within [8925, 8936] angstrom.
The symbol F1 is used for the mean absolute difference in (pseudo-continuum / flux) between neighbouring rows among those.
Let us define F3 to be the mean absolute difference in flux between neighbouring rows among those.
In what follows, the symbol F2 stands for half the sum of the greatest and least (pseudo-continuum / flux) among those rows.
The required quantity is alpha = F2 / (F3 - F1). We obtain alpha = 62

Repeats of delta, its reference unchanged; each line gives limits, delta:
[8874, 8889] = 8887.50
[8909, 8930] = 8910.04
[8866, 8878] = 8867.06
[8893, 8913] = 8893.64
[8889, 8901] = 8891.59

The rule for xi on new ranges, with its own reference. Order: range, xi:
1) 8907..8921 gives 2.01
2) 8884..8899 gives 2.01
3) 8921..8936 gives 1.99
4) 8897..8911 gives 2.01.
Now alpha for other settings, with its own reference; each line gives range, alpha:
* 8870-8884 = 8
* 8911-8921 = 23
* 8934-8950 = 46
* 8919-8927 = 44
